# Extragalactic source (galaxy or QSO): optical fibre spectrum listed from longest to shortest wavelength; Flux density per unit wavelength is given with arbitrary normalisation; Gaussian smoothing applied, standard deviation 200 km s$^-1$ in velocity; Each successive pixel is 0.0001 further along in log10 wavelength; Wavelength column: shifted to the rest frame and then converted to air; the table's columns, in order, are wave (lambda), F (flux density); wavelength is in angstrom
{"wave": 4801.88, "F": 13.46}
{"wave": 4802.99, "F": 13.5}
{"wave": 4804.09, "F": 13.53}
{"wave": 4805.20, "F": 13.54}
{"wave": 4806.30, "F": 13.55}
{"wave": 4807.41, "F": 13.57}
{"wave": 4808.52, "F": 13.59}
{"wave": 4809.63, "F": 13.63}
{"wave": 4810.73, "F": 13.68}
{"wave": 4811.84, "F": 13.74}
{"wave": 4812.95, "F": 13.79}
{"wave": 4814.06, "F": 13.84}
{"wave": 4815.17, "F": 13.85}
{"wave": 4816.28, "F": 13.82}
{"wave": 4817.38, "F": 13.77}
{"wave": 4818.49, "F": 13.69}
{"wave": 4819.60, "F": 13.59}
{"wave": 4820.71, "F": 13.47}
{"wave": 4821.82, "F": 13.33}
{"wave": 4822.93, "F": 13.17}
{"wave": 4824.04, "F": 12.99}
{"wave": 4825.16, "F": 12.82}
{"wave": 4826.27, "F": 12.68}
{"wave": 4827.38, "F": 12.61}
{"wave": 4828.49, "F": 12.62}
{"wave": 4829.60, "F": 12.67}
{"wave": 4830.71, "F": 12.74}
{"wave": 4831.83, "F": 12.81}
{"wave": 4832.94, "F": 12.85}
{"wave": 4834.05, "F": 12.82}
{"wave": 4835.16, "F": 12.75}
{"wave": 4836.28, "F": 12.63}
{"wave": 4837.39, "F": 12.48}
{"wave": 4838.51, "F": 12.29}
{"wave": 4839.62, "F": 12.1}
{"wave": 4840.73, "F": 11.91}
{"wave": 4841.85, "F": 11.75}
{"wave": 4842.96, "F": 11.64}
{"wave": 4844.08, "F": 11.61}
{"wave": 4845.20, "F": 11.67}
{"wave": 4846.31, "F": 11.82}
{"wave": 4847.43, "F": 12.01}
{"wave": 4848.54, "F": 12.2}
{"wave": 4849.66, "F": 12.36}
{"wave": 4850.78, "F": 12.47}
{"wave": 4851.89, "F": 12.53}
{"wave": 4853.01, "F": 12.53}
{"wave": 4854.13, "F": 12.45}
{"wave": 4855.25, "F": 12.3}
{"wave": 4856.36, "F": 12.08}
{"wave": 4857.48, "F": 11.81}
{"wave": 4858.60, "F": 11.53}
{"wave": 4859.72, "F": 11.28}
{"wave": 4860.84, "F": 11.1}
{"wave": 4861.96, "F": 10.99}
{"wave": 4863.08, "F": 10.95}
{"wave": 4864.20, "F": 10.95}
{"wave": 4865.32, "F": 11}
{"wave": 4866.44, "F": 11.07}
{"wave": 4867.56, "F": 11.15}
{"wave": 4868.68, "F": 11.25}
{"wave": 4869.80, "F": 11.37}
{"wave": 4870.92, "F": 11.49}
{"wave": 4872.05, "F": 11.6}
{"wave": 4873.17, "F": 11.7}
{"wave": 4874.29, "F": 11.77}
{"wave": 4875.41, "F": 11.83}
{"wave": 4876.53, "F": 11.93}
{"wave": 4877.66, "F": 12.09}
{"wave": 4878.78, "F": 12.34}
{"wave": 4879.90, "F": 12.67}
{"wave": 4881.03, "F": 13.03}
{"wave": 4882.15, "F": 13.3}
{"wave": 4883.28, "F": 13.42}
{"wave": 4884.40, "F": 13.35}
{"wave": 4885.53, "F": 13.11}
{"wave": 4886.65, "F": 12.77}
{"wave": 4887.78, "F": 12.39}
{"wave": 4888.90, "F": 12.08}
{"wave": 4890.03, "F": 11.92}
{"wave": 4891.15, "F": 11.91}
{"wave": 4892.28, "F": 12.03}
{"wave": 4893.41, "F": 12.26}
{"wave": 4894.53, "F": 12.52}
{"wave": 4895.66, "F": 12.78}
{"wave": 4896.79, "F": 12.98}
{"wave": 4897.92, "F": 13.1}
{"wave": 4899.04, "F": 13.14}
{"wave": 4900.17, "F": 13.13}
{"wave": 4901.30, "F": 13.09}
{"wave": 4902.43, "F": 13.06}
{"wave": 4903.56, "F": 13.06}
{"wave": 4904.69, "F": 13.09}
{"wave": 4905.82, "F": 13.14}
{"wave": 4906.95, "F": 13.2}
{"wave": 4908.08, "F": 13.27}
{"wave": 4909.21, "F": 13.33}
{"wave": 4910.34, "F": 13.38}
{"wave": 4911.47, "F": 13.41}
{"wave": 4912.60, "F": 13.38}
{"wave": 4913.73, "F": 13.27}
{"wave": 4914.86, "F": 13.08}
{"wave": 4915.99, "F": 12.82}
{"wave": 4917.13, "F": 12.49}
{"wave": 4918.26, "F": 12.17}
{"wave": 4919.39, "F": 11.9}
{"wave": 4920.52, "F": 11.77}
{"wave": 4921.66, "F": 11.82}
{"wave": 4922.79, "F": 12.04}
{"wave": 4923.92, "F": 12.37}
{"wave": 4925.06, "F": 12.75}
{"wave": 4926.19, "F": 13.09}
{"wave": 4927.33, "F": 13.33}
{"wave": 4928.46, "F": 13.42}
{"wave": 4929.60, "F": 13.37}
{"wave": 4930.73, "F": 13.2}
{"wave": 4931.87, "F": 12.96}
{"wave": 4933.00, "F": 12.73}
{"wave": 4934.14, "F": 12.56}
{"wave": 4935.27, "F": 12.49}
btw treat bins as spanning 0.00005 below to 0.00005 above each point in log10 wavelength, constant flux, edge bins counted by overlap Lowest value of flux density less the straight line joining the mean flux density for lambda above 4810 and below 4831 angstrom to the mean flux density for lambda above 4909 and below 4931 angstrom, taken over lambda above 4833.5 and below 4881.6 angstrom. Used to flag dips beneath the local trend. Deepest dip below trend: -2.2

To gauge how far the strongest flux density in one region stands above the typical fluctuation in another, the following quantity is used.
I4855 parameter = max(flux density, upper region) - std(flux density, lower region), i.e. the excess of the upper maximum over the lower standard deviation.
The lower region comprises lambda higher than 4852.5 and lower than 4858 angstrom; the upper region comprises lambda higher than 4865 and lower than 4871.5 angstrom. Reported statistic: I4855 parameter 11.2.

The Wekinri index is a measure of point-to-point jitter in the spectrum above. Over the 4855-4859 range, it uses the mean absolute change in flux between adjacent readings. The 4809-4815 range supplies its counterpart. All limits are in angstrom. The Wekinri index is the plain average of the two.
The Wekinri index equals 0.15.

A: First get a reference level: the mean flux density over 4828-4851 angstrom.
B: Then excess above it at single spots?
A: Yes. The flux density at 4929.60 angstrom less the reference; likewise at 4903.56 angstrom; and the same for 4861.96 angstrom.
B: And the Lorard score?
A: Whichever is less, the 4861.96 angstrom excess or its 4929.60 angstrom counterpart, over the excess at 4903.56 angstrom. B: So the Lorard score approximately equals -1.7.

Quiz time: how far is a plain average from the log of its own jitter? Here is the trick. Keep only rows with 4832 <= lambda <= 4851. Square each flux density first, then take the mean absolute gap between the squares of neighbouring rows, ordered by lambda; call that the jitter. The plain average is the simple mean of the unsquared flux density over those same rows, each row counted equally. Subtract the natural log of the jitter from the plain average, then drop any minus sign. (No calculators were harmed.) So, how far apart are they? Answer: 11.0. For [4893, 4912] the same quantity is 12.3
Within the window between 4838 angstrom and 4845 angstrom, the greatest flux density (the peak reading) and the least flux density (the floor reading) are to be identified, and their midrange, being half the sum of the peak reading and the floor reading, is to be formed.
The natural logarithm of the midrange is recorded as 2.48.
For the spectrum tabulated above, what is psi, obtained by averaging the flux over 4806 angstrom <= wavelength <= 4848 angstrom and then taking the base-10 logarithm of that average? 1.11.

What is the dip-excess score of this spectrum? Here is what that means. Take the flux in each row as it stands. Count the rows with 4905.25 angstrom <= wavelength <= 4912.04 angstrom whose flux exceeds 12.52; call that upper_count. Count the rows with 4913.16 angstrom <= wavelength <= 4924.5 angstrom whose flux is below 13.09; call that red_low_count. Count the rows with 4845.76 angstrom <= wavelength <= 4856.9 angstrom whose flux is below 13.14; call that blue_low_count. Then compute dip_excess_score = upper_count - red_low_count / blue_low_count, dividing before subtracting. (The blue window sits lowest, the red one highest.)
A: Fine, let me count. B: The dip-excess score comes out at 5.1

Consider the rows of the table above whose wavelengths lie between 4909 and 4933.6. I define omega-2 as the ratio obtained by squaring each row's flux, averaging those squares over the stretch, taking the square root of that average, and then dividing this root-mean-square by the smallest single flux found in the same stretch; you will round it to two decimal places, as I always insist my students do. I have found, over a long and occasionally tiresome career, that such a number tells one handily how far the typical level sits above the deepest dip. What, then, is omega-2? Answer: 1.09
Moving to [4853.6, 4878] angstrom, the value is 1.05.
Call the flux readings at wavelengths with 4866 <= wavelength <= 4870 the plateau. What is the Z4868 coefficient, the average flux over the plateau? 11.2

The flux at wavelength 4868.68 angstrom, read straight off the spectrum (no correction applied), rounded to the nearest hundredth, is 11.25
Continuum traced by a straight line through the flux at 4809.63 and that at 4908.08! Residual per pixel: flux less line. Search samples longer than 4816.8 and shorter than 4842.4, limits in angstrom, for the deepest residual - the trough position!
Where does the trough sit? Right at 4841.85 angstrom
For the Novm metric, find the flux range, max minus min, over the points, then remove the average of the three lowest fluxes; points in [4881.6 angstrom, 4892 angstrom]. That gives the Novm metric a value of -10.5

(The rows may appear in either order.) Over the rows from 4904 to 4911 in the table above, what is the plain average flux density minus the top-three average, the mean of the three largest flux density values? -0.09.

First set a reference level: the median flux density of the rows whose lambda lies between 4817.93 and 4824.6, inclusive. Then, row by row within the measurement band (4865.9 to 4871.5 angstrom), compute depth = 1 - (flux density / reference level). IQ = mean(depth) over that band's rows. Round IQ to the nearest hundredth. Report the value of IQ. 0.16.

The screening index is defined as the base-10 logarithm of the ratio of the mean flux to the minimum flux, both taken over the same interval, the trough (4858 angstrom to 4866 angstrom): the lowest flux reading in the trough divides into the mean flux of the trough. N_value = 0.006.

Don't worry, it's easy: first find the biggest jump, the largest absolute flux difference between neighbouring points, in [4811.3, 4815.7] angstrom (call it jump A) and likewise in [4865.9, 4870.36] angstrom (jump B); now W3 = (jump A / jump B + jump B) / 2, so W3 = 0.27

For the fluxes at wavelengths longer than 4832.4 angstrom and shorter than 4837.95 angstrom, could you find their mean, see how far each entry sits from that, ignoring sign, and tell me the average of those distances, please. 0.12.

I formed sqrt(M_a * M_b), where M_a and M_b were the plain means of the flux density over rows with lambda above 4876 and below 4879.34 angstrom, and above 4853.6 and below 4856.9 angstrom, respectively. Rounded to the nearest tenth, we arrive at 12.2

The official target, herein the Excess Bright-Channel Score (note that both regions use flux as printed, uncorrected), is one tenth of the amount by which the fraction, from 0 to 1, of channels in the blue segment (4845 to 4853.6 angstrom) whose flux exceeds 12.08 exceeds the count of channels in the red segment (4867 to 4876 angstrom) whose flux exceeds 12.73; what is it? 0.1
